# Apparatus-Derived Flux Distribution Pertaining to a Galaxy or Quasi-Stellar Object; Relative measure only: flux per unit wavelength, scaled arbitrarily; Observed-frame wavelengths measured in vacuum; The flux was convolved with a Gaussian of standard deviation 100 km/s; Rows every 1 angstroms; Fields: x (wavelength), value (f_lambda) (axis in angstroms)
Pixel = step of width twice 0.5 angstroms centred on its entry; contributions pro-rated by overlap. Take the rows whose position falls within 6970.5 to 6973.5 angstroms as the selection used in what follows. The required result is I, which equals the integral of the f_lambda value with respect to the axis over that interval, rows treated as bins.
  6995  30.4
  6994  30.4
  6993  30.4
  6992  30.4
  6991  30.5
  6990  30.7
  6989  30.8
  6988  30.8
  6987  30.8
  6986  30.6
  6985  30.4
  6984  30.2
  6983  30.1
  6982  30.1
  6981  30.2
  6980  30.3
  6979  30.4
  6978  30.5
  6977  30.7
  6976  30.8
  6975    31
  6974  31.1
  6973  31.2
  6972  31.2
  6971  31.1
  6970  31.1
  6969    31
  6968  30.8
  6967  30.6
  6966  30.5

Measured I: 93.5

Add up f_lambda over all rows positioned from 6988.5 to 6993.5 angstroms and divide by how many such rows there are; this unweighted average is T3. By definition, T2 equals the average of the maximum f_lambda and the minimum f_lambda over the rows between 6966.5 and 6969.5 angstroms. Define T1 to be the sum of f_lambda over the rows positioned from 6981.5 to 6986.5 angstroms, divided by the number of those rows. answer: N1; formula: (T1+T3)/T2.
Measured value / 1.98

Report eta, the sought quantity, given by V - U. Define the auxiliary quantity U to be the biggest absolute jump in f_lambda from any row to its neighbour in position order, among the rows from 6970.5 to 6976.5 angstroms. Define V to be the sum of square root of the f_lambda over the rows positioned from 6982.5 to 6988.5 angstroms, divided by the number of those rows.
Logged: 5.32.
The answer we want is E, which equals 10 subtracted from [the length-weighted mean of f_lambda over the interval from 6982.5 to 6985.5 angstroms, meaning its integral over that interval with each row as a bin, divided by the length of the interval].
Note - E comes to 20.23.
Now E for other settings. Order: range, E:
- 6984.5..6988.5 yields 20.65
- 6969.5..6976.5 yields 21.07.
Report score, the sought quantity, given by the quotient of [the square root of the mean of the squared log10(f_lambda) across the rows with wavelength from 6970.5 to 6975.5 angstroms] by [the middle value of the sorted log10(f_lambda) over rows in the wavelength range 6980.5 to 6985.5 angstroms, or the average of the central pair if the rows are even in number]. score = 1.01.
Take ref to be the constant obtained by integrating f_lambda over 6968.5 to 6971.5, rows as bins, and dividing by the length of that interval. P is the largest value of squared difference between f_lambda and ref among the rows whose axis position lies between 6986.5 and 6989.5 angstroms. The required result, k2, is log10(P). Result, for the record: -1.1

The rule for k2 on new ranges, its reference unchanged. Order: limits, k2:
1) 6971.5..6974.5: -1.8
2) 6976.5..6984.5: 0.0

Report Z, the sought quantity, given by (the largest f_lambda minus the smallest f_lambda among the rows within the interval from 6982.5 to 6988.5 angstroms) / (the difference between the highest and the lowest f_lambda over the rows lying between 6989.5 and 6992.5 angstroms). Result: 2.33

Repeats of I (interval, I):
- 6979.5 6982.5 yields 90.6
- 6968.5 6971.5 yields 93.2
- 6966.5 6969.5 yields 92.4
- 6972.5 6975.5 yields 93.3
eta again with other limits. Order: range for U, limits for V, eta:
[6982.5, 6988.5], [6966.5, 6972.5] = 5.36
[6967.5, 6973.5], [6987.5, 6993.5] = 5.33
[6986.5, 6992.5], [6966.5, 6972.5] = 5.36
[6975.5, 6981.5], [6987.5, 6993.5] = 5.33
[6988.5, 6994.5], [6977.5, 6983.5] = 5.30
